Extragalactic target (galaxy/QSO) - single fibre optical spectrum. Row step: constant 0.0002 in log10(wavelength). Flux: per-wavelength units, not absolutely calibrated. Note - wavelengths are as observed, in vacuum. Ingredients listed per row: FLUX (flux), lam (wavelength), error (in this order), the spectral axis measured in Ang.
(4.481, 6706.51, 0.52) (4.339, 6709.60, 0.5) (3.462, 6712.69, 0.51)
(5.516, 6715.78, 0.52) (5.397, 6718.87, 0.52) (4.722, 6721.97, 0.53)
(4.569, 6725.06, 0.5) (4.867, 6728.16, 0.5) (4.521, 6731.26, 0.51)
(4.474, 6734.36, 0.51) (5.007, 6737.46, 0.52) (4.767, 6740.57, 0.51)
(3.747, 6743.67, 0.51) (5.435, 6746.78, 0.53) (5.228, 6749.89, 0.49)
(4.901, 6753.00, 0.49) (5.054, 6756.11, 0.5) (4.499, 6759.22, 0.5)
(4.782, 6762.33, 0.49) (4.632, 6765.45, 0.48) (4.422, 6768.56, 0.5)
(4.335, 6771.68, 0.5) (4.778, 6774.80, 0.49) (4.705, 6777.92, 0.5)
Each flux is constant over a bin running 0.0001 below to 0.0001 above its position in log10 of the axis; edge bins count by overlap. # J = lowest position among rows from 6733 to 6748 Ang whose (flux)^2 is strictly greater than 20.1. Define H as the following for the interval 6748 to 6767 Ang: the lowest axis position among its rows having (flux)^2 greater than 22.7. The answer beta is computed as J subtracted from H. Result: 12.4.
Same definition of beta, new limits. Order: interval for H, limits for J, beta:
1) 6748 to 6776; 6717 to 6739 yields 31.0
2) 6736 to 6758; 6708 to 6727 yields 21.7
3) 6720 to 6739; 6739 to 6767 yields -12.4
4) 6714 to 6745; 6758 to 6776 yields -43.4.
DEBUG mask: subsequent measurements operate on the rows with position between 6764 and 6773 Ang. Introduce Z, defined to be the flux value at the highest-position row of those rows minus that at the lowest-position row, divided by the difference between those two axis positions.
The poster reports -0.05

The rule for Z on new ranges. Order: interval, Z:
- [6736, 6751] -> 0.02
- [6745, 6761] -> -0.08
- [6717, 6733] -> -0.07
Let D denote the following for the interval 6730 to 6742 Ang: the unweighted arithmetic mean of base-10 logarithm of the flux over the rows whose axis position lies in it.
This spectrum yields 0.671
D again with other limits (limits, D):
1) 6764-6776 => 0.657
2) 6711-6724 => 0.672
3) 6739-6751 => 0.676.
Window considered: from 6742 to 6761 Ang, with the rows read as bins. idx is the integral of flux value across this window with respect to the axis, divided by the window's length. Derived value 4.81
